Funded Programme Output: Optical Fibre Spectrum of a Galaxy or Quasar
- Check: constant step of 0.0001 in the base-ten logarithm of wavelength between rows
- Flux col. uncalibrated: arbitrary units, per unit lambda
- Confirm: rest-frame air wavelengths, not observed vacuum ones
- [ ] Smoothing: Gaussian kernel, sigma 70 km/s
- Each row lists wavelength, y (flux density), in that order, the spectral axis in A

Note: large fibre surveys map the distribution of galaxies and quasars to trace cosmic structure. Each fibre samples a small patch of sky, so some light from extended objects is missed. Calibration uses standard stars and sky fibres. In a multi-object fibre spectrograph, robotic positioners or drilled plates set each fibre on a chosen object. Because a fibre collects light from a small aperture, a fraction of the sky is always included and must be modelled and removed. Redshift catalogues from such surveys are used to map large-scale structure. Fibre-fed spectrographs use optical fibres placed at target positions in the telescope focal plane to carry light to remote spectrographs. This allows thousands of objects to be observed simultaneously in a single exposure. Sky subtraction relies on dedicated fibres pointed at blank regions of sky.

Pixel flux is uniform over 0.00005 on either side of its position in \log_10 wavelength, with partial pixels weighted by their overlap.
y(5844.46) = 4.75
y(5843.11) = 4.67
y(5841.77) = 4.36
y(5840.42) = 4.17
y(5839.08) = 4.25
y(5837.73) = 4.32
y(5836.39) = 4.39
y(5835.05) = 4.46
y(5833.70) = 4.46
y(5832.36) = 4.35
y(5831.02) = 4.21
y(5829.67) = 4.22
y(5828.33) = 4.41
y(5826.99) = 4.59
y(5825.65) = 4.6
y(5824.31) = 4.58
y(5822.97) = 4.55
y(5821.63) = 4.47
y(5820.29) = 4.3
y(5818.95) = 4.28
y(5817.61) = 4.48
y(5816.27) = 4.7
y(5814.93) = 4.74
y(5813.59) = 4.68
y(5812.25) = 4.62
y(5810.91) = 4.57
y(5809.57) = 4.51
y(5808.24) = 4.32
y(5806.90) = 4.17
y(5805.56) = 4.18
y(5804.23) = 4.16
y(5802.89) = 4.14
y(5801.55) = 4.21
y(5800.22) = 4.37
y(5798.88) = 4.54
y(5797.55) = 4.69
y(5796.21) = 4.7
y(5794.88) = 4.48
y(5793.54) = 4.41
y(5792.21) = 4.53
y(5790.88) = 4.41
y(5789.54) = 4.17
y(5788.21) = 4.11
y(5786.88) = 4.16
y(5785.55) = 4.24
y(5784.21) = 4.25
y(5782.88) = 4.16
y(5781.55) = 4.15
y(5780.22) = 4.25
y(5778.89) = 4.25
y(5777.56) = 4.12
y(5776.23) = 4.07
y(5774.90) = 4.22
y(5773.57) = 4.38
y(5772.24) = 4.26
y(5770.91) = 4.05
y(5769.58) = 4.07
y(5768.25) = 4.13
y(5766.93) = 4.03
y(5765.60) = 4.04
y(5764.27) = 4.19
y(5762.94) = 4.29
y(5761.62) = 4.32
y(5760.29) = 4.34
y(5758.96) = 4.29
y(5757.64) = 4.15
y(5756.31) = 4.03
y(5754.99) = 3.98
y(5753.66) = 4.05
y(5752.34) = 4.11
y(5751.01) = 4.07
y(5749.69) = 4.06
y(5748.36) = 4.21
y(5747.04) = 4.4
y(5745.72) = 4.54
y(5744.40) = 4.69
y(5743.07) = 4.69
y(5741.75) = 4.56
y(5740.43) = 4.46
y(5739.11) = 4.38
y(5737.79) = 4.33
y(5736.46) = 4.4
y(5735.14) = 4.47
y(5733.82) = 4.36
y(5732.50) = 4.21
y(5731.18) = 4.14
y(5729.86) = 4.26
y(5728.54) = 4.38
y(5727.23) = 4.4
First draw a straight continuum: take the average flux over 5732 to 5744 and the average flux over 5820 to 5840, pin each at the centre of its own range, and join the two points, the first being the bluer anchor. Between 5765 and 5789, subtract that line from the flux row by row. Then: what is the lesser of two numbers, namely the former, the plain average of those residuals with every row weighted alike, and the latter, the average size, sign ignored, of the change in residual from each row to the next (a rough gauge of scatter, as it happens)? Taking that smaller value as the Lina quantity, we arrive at -0.26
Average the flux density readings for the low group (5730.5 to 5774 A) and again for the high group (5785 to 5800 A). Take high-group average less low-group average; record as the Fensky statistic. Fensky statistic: 0.14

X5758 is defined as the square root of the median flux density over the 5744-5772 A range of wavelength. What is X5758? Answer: 2.03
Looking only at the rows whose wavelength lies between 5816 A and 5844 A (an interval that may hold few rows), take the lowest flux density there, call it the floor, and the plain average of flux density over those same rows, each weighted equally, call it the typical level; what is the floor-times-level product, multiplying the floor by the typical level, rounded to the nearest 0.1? 18.4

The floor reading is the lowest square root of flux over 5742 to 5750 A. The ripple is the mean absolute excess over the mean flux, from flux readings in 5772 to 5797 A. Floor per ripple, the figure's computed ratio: 16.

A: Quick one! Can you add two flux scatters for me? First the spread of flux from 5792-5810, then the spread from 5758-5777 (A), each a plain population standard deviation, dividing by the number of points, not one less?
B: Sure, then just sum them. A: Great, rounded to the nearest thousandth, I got 0.308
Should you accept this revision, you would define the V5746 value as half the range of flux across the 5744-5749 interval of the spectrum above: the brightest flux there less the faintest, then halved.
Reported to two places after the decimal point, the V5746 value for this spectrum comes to 0.24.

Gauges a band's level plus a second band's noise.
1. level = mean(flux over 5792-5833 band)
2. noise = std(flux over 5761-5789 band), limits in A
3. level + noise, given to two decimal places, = 4.54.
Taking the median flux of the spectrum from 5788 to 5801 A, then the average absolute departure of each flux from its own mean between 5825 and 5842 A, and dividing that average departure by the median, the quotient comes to 0.024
